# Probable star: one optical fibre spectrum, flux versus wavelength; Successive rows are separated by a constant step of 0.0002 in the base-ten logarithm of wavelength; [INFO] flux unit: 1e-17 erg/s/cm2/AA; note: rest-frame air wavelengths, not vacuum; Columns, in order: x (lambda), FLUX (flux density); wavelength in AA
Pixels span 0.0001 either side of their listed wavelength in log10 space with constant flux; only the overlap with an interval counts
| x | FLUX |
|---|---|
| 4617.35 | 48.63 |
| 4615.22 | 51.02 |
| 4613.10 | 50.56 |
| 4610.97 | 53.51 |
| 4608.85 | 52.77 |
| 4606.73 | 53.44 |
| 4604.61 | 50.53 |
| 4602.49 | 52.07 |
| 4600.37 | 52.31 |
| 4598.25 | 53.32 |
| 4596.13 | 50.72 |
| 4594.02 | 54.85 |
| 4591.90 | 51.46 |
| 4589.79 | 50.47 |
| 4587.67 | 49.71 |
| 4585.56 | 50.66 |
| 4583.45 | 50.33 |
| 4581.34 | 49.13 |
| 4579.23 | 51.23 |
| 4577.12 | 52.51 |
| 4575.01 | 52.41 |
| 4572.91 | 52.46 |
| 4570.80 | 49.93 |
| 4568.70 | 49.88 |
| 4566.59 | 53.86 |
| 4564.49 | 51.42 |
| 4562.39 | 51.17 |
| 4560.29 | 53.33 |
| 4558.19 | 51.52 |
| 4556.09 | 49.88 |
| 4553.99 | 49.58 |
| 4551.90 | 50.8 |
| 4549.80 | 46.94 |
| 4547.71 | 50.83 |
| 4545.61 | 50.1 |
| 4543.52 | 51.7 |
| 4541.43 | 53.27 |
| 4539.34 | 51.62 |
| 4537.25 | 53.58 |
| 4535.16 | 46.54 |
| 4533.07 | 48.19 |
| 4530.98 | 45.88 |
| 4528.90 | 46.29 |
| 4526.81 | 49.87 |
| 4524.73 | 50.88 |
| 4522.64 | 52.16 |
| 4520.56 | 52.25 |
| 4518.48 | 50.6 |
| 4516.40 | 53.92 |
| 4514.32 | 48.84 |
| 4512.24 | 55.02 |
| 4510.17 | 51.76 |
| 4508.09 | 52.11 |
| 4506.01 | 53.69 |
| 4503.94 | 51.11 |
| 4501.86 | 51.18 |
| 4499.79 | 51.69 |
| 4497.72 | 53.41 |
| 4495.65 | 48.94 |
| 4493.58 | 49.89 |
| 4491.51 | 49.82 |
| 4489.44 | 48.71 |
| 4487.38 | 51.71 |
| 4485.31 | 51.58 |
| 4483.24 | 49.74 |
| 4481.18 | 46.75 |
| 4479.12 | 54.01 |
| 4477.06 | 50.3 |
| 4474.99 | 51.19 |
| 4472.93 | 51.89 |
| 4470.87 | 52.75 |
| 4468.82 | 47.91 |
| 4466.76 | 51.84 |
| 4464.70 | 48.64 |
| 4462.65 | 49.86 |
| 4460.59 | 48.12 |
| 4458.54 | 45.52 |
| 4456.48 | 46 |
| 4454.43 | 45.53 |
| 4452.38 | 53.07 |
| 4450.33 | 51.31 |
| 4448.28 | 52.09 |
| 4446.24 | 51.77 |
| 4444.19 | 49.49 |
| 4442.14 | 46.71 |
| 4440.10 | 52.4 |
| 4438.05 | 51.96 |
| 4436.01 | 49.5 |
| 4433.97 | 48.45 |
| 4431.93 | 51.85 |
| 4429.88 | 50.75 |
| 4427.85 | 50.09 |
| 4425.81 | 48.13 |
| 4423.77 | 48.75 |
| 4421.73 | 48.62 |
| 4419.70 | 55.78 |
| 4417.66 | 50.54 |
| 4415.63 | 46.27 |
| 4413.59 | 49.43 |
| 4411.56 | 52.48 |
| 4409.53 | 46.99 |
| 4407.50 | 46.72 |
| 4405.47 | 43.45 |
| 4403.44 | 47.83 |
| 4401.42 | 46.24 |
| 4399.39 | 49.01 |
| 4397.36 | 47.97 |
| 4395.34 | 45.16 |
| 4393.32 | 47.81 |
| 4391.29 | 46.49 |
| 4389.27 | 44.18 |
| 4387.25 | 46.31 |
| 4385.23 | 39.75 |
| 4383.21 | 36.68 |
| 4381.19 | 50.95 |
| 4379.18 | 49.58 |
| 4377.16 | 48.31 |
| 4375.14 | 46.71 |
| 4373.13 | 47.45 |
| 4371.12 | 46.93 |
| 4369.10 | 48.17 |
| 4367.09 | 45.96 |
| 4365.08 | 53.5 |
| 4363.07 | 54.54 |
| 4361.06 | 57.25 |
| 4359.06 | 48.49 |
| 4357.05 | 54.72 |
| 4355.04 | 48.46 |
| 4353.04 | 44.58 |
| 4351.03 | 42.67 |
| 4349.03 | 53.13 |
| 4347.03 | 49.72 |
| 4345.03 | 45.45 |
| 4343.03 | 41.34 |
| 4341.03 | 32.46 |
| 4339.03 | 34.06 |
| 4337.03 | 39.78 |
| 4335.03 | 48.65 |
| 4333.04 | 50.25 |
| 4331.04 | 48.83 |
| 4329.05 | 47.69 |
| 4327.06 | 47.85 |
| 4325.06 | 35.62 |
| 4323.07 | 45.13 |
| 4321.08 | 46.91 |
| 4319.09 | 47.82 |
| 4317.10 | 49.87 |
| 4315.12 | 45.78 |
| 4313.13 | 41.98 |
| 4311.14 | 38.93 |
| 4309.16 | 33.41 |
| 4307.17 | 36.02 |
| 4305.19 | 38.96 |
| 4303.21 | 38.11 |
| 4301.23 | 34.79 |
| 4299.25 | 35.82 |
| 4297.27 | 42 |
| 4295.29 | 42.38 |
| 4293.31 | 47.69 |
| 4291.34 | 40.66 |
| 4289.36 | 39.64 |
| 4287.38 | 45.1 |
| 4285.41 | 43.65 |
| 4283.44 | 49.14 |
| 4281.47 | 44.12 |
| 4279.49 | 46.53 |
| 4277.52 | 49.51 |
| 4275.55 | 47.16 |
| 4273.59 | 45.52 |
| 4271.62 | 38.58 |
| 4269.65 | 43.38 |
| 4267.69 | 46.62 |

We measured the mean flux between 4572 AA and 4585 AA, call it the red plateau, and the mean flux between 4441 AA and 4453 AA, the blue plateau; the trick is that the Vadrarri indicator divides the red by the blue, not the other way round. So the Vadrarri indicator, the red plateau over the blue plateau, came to 1.01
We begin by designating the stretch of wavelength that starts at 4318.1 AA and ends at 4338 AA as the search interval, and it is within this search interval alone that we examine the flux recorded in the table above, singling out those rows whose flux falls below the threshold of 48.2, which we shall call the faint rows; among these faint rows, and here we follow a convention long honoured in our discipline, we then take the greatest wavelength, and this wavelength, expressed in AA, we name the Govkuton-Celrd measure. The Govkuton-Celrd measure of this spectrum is 4337.03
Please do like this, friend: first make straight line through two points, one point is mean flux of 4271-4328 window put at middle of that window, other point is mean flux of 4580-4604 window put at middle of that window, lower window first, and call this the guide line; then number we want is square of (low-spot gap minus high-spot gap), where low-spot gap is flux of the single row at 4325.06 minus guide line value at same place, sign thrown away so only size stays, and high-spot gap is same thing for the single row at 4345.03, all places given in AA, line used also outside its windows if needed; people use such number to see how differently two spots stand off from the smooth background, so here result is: 42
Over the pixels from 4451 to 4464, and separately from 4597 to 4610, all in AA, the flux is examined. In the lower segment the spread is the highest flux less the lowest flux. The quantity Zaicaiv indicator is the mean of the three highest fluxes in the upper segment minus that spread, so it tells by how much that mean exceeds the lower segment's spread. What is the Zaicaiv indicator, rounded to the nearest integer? 46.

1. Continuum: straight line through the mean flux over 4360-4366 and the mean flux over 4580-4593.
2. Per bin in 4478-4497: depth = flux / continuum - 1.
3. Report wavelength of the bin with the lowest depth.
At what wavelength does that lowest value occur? 4481.18 AA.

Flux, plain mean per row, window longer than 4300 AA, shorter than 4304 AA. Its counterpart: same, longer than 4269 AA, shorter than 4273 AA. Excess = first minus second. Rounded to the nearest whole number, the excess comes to -5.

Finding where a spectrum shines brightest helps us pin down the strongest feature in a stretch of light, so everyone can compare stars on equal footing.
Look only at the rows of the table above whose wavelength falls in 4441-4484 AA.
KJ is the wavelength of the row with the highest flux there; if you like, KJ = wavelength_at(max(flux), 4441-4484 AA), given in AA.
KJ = 4479.12 AA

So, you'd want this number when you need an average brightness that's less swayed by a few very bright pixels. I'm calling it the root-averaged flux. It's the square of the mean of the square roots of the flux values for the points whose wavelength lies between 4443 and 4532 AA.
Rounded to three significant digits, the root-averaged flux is 50.4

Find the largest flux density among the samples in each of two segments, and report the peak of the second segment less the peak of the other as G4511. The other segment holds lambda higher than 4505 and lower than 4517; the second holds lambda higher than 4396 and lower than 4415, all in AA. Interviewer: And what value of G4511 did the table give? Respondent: -2.5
